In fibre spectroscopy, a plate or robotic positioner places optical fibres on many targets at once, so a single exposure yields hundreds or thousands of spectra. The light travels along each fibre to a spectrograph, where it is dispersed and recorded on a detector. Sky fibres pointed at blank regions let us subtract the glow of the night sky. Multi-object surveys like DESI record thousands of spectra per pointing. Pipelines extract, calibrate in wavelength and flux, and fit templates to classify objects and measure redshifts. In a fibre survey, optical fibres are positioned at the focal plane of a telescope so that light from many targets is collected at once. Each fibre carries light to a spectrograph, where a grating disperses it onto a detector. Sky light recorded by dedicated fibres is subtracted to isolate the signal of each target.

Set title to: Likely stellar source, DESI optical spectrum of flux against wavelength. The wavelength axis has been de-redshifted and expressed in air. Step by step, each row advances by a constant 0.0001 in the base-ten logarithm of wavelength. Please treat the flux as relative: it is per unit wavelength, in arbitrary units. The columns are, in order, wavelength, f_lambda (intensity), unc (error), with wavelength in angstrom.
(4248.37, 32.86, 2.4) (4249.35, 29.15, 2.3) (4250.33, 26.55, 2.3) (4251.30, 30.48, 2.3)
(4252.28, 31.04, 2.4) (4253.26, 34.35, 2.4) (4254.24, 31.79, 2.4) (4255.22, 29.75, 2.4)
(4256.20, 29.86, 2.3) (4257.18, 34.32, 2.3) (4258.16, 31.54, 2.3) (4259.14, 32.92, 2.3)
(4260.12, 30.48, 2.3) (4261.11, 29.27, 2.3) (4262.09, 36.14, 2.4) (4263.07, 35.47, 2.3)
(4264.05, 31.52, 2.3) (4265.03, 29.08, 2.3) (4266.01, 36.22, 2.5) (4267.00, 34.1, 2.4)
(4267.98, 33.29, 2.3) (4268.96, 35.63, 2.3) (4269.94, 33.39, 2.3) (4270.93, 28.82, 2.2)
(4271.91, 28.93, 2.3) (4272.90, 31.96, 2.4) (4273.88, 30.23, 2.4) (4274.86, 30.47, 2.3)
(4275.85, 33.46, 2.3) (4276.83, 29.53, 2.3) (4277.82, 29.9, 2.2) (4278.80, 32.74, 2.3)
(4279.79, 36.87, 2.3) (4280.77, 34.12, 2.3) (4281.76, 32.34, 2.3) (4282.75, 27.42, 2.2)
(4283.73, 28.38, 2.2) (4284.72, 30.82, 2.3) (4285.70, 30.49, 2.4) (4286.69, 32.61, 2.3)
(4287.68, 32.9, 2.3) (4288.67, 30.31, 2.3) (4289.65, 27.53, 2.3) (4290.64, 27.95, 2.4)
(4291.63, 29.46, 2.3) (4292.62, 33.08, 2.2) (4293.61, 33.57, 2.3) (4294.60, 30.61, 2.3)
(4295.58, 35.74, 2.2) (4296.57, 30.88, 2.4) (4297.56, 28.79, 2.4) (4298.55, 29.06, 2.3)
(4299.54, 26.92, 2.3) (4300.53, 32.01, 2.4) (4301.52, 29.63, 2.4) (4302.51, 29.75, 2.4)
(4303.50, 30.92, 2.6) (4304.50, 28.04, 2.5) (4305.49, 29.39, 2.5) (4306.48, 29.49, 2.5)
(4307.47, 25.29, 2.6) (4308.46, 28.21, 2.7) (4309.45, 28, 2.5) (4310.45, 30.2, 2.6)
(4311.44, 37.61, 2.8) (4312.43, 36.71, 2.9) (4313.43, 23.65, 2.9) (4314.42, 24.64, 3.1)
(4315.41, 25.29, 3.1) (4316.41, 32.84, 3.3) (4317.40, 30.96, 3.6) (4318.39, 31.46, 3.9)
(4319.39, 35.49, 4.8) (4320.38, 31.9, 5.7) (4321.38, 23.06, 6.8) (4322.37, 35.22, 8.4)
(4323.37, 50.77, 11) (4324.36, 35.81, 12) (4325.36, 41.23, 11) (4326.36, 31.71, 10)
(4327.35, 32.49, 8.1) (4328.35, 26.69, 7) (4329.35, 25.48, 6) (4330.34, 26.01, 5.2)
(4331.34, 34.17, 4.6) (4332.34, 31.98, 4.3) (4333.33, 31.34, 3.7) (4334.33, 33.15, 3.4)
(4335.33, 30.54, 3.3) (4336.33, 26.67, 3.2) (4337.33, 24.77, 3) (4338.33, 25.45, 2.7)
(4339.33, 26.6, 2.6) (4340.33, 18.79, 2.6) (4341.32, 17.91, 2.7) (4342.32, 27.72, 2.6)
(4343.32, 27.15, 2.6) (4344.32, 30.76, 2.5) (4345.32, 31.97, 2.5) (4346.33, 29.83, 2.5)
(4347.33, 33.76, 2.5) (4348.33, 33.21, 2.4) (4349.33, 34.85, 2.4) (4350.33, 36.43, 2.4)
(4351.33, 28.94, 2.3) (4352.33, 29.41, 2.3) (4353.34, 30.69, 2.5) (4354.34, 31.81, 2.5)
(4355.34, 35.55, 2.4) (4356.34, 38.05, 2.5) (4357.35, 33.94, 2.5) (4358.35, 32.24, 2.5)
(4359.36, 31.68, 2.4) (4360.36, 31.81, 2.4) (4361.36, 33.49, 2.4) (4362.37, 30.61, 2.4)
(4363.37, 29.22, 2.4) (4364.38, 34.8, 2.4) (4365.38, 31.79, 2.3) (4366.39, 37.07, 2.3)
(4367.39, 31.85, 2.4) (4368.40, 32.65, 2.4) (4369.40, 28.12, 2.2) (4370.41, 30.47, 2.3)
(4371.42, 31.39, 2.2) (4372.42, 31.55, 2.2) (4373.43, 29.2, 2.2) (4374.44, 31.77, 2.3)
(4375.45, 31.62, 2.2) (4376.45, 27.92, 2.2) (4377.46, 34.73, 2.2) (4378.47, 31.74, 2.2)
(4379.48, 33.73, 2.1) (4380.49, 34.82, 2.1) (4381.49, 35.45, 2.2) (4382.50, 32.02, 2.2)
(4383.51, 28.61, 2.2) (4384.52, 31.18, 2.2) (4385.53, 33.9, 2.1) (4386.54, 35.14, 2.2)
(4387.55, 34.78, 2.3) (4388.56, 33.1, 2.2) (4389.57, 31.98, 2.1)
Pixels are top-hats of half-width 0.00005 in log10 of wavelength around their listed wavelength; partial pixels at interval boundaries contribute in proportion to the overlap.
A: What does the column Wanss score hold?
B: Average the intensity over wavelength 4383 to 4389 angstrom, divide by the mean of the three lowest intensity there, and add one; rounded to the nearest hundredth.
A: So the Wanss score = 2.06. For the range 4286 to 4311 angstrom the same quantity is 2.13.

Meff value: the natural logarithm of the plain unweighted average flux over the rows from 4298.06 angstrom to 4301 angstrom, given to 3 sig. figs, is 3.38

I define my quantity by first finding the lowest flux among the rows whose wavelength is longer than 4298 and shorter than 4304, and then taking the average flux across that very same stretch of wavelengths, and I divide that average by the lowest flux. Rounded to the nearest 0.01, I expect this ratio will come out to 1.10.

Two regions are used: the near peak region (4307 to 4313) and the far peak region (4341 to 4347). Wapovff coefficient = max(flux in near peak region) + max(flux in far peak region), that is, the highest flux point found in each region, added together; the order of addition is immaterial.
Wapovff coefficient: 69.6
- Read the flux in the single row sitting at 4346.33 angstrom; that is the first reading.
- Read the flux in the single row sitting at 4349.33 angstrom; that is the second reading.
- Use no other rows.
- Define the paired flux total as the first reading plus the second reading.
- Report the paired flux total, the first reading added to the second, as 65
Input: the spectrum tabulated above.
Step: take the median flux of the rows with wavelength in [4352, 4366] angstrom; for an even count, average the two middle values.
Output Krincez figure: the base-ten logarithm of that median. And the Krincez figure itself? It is 1.50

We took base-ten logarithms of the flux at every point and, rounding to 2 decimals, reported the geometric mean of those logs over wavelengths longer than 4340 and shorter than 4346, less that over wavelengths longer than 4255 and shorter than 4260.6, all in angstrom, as -0.10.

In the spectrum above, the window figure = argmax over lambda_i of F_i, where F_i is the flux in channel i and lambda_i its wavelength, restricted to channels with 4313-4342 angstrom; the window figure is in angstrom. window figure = 4323.37 angstrom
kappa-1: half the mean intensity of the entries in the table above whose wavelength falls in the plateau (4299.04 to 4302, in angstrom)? 14.8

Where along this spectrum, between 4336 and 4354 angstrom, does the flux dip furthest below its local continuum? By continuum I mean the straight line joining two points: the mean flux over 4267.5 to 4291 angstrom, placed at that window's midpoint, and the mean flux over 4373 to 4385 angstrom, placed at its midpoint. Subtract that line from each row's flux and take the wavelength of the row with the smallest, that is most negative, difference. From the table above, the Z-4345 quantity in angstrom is 4341.32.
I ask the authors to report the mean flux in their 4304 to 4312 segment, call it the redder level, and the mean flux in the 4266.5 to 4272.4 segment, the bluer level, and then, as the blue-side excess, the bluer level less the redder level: 2.8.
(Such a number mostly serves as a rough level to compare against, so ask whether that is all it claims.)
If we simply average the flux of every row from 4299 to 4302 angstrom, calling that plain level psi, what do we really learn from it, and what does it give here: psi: 29.5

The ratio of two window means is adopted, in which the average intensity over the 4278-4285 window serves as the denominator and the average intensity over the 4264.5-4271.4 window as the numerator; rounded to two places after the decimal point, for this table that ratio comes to 1.04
